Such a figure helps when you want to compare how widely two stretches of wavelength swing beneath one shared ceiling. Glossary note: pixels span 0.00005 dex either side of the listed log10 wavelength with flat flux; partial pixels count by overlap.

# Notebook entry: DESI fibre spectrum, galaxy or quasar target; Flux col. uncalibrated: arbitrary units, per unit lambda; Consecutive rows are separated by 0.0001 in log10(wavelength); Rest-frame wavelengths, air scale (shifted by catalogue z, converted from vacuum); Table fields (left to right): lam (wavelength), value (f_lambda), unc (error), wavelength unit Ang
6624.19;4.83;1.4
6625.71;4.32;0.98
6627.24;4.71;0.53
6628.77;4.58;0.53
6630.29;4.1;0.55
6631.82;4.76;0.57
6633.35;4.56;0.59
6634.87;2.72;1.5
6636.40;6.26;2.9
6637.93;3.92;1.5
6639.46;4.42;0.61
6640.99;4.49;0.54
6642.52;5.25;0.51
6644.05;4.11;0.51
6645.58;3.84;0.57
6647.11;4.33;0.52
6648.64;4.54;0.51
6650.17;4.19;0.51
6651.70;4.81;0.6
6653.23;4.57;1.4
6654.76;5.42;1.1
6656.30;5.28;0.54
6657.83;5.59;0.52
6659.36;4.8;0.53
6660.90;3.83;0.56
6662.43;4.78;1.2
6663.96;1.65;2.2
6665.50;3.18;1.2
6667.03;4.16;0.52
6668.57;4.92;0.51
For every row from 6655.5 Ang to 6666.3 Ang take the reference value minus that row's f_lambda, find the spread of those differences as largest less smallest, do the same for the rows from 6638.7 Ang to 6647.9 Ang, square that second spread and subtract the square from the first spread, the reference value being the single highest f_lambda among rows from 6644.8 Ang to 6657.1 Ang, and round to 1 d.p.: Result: 2.0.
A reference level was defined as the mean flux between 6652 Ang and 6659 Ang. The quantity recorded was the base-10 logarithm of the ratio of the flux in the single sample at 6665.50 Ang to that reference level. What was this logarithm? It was -0.21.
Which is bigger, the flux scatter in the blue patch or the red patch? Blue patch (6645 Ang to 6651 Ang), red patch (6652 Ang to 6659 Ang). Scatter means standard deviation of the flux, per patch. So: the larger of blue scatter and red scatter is 0.4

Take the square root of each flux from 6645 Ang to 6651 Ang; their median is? 2.06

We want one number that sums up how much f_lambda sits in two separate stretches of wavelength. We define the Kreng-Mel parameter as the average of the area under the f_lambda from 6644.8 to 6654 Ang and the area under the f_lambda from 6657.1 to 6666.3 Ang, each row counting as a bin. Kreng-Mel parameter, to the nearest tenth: 38.4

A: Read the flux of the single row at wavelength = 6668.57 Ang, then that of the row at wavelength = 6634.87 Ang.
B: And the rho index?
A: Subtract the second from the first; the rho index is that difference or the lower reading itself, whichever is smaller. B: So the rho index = 2.2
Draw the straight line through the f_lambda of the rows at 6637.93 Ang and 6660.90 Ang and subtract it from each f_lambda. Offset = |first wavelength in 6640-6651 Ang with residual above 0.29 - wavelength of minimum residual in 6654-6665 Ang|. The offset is 23.0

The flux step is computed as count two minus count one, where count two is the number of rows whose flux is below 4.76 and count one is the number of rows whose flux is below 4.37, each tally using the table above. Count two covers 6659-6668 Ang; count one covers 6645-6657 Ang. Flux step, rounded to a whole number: 1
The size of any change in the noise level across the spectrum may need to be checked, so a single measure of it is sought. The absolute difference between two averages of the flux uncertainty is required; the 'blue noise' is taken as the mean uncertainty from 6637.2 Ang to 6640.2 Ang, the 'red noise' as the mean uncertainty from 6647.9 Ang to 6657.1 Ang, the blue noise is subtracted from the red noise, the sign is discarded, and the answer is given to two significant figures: 0.28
